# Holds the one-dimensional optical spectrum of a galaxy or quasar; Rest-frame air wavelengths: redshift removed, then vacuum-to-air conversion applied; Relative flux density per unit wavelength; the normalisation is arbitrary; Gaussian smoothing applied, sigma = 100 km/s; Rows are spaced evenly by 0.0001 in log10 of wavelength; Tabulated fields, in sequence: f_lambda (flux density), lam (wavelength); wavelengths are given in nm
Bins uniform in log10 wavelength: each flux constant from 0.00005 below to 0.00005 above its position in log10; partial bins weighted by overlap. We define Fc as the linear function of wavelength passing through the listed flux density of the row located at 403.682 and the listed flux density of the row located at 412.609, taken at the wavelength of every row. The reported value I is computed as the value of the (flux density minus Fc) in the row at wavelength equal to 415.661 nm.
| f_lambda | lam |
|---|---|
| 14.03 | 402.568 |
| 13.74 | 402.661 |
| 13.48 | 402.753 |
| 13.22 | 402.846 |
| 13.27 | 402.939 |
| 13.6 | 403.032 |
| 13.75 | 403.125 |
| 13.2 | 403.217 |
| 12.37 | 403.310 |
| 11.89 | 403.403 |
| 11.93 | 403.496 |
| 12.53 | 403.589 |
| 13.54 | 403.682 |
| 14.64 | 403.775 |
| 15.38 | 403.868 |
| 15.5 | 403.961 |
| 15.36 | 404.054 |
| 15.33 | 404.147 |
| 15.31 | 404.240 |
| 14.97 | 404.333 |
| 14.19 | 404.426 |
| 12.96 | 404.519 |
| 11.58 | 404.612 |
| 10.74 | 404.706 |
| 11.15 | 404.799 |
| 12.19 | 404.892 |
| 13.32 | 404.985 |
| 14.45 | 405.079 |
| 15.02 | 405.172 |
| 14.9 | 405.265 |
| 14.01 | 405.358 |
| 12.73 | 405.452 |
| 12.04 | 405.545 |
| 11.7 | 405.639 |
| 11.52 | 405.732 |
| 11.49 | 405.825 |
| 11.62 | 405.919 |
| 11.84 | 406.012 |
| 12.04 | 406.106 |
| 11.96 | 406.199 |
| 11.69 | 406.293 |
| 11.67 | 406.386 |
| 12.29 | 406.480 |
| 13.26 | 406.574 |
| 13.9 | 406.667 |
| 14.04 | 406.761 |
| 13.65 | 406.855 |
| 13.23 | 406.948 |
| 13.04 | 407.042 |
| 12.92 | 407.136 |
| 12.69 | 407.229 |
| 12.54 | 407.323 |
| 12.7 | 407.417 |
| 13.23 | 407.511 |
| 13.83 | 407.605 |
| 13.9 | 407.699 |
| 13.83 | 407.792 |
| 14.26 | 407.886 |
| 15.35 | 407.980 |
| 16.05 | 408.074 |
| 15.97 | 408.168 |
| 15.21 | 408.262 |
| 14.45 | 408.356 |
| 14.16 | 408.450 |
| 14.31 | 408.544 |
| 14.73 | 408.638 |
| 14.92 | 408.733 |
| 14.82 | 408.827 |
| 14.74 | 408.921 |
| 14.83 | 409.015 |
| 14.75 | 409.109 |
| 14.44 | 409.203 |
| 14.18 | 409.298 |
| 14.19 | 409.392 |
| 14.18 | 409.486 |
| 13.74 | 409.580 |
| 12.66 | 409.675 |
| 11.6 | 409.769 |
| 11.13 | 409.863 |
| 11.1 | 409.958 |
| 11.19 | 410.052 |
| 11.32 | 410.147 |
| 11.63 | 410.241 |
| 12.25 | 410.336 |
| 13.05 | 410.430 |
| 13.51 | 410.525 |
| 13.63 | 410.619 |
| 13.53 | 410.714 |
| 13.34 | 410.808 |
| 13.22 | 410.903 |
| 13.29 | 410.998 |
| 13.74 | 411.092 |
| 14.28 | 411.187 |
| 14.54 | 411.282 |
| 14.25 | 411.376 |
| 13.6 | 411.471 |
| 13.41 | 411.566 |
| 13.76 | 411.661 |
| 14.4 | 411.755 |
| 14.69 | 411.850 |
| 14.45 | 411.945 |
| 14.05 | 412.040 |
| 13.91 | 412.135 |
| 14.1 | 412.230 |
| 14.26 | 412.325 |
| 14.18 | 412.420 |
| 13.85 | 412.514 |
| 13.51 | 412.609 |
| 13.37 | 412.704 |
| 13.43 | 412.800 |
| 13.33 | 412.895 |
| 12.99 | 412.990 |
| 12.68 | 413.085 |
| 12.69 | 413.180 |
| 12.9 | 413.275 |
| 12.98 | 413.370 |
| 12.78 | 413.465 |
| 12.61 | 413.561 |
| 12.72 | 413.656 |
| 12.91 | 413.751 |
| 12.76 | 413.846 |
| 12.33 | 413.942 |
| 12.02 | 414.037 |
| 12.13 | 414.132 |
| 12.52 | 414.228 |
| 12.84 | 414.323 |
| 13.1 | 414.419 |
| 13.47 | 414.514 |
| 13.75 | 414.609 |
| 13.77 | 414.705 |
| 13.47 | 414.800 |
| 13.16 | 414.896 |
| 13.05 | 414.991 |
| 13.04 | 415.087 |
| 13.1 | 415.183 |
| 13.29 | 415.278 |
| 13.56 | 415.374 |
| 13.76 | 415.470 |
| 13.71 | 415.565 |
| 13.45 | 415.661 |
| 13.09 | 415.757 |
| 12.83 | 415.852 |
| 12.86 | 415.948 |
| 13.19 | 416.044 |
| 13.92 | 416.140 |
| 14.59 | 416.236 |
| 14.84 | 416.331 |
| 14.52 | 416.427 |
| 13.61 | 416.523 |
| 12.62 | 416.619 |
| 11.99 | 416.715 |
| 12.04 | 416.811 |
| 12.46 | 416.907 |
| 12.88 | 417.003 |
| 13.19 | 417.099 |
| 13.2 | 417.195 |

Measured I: 0.0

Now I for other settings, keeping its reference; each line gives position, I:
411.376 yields 0.7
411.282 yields 1.0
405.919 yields -1.9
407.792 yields 0.3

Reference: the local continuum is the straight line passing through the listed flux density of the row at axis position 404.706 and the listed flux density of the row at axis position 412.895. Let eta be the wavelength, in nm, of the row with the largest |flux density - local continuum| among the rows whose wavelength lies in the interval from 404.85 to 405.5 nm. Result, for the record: 405.172 nm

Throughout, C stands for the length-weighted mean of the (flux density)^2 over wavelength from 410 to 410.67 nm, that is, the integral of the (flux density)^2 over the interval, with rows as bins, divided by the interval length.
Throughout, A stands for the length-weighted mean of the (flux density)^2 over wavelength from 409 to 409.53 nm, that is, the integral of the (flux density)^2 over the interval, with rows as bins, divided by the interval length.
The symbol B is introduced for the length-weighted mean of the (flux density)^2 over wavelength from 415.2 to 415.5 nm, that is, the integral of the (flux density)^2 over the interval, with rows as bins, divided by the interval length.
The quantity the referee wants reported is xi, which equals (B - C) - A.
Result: -180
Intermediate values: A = 208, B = 182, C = 154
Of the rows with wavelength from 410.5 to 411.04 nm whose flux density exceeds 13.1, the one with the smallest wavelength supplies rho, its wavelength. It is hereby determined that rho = 410.525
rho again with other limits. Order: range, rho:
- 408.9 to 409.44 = 408.921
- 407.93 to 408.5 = 407.980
